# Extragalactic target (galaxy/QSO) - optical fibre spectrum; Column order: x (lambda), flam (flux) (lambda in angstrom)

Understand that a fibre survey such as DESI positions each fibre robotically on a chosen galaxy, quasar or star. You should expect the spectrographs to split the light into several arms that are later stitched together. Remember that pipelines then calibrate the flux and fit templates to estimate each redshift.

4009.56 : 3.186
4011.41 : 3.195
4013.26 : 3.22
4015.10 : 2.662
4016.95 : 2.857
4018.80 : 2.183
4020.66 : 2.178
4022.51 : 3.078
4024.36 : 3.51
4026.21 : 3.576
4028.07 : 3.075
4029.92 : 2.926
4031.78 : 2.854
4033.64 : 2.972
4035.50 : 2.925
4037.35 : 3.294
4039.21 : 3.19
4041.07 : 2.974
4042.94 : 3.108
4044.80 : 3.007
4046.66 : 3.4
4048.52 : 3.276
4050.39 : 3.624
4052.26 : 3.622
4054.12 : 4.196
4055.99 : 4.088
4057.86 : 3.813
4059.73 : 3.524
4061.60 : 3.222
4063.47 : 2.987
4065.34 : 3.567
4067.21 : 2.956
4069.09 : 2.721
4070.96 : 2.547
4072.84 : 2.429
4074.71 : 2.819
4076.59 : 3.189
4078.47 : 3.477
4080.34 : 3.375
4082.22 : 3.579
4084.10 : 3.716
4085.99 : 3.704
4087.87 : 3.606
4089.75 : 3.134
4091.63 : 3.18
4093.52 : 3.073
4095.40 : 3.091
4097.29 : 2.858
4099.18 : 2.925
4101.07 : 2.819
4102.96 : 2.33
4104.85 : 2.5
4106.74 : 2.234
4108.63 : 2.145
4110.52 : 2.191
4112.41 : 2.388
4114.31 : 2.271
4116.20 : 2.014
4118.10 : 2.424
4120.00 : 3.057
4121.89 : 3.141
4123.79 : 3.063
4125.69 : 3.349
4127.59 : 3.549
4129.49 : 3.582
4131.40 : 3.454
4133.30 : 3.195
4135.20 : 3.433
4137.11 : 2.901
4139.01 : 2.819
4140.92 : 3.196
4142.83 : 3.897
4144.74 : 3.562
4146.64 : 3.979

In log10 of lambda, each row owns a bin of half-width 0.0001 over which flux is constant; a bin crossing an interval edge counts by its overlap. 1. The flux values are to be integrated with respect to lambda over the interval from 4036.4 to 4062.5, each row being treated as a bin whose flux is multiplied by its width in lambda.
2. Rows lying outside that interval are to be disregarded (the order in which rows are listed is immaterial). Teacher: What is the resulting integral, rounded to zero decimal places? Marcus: 90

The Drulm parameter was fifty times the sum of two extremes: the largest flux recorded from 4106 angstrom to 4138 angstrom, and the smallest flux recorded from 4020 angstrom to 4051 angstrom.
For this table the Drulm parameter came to 288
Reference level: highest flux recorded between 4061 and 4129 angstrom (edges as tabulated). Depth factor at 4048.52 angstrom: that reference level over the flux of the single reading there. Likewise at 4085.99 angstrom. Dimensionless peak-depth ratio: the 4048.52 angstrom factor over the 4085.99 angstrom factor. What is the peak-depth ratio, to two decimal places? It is 1.13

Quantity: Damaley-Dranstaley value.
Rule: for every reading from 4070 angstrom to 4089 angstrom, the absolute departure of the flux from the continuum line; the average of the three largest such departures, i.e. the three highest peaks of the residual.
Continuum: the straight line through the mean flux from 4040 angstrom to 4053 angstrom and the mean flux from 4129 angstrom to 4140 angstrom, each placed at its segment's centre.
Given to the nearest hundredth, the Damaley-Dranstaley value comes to 0.67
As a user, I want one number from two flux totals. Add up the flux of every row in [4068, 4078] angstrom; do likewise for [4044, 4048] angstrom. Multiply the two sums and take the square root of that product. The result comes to 9.4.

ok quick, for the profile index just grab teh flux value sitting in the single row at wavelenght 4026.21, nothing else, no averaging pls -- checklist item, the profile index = 3.576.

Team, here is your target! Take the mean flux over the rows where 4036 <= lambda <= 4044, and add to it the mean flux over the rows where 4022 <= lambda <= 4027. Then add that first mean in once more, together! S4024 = 9.7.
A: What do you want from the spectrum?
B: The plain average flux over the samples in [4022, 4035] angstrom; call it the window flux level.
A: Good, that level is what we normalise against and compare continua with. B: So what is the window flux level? 3.14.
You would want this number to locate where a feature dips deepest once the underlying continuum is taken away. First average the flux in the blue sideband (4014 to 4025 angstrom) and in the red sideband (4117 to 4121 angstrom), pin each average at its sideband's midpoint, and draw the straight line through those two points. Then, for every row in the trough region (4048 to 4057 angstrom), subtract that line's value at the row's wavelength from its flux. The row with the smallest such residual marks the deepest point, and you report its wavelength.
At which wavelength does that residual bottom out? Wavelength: 4048.52 angstrom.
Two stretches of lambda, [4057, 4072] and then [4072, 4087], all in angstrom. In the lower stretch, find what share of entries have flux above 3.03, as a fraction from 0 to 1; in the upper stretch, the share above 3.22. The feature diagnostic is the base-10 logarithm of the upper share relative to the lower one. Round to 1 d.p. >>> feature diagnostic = 0.1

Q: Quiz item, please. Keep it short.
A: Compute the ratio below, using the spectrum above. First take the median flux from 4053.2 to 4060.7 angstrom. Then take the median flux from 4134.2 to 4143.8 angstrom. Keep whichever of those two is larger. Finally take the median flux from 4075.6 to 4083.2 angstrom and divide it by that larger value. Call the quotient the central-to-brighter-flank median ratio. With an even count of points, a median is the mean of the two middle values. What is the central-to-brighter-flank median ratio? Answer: 0.87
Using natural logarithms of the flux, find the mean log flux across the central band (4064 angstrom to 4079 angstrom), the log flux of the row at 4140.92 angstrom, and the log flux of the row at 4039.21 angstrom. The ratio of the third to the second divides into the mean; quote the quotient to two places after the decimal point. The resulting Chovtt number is 1.08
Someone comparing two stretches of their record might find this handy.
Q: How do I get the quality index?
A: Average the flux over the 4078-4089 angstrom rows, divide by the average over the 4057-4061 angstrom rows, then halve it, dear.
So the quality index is 0.49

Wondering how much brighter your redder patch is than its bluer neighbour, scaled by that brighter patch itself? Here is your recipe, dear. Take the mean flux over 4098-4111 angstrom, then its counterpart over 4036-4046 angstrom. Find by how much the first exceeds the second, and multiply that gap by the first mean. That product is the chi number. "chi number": -1.6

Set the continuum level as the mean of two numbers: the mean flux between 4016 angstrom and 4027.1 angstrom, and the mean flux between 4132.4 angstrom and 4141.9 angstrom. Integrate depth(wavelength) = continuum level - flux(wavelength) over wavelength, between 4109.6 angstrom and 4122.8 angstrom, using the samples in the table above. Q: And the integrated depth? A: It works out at 6.7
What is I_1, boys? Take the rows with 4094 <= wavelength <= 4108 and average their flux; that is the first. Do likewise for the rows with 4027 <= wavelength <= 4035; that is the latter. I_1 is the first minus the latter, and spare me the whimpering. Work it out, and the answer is -0.28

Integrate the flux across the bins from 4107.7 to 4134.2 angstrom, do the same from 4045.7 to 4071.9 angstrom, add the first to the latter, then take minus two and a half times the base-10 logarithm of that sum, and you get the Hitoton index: -5.54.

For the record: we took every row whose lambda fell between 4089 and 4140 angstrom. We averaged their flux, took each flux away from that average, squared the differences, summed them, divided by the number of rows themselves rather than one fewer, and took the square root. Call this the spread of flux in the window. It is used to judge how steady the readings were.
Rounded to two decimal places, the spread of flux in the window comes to 0.46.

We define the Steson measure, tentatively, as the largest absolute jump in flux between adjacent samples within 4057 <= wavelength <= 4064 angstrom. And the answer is 0.3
